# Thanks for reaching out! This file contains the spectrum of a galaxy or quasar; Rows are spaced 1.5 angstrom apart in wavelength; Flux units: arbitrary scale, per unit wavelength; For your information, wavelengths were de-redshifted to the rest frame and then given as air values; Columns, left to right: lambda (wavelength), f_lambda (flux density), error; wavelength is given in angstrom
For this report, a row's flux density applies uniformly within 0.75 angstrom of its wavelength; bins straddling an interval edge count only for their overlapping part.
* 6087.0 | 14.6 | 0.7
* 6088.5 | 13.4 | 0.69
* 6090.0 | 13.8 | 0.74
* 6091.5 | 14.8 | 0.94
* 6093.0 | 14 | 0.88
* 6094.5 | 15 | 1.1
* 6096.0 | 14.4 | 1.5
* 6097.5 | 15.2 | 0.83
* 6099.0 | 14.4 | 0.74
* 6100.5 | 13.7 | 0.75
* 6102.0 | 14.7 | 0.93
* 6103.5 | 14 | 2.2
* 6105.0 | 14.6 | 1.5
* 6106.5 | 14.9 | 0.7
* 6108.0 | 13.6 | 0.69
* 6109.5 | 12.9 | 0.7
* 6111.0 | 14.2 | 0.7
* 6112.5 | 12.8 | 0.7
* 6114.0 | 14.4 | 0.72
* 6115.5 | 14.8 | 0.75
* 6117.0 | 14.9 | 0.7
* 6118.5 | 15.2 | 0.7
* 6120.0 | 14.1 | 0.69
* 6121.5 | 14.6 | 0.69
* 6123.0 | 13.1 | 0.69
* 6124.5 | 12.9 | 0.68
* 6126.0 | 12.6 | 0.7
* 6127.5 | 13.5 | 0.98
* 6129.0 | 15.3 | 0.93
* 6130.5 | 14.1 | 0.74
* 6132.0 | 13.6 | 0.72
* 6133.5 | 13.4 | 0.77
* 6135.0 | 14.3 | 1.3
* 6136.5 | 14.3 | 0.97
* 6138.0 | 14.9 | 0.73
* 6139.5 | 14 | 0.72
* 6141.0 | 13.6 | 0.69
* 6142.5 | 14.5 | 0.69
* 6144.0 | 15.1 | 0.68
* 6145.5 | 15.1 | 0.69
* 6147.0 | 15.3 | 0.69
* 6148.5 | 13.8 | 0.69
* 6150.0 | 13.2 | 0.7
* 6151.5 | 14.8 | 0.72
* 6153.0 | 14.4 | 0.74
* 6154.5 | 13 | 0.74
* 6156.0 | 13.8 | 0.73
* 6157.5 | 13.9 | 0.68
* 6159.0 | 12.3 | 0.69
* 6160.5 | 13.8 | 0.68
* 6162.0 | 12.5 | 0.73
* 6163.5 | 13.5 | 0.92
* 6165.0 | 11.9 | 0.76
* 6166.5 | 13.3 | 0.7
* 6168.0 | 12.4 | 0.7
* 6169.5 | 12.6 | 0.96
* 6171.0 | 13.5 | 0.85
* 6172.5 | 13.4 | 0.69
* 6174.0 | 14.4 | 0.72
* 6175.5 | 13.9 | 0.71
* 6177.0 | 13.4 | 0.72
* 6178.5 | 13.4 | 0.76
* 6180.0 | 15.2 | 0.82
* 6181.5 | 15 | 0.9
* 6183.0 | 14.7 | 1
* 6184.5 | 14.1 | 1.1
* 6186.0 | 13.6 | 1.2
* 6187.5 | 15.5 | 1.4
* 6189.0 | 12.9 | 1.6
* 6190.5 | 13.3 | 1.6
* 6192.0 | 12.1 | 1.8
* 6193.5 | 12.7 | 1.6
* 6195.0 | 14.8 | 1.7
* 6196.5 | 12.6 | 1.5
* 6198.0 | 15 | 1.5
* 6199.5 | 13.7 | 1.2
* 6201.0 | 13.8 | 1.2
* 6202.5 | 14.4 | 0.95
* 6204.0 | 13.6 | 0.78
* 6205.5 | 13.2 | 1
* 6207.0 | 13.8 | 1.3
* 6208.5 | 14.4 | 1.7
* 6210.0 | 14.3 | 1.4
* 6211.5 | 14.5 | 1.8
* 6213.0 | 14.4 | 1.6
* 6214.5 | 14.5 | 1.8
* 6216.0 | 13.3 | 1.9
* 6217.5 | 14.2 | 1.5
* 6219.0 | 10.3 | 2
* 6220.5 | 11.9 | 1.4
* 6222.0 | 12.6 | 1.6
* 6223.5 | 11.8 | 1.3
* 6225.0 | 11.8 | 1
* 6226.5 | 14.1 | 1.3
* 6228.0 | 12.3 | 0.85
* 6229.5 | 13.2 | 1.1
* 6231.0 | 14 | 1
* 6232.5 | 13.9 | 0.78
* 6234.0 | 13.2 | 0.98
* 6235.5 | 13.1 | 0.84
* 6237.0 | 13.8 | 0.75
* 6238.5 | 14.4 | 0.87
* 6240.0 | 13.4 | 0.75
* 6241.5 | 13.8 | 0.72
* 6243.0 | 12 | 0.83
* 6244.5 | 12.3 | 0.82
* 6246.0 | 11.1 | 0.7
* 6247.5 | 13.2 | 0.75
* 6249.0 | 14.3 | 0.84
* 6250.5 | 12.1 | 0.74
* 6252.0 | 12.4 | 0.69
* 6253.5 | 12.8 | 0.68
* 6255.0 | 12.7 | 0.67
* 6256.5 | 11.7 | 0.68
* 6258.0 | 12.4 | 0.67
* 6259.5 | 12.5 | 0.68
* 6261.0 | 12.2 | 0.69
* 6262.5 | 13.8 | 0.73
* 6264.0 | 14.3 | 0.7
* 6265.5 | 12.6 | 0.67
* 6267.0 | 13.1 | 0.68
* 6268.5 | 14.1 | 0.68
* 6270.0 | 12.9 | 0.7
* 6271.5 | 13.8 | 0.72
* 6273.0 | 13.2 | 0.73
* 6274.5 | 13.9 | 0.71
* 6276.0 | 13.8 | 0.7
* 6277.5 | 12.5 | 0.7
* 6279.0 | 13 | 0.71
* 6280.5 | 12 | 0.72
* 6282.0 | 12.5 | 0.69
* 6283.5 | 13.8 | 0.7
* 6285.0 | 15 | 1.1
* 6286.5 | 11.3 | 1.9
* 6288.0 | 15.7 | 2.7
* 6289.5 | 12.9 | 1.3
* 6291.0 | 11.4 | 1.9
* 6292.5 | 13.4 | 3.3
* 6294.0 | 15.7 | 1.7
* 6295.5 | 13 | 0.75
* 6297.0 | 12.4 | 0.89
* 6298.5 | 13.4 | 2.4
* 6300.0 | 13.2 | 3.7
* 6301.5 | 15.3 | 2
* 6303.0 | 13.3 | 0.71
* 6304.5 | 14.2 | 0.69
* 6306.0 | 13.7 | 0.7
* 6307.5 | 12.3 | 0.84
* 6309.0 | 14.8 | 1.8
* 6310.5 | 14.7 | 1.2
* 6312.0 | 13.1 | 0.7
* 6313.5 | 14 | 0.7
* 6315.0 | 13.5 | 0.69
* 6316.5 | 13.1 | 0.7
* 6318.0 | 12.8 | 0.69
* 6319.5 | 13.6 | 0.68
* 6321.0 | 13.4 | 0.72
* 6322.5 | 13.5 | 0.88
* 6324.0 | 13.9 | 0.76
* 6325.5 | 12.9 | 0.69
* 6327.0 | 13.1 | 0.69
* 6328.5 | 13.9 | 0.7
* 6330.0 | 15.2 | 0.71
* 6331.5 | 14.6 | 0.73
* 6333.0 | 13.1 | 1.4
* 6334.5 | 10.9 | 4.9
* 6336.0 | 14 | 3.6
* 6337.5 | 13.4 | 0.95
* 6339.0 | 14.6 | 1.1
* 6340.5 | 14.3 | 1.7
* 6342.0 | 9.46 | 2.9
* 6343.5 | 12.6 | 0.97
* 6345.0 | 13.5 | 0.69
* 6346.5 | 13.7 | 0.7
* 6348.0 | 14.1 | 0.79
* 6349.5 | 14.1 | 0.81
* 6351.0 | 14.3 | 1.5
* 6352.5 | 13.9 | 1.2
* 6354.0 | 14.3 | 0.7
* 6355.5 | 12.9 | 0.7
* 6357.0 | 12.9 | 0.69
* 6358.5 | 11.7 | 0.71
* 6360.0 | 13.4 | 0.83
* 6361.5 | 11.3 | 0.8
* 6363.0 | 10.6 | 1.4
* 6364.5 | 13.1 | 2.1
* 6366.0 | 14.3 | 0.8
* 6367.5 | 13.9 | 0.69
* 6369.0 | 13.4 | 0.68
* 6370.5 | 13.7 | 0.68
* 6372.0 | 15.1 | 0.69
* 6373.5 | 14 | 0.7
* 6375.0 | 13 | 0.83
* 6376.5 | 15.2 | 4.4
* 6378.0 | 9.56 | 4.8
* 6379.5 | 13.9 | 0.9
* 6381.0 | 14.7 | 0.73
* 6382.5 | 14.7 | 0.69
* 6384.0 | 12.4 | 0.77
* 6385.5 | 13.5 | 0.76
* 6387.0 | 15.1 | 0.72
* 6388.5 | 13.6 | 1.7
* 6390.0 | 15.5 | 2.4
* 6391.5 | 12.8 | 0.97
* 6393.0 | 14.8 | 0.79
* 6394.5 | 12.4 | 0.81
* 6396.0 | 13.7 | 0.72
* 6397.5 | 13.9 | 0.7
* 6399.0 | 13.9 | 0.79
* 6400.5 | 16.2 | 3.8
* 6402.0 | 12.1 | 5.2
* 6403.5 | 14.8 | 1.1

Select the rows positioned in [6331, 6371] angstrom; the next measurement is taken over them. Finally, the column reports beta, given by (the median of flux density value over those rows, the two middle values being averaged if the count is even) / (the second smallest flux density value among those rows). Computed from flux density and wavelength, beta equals 1.27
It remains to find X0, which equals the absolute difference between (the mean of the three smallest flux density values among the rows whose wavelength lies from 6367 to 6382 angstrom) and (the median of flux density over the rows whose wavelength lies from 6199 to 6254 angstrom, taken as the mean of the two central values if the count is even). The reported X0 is 1.4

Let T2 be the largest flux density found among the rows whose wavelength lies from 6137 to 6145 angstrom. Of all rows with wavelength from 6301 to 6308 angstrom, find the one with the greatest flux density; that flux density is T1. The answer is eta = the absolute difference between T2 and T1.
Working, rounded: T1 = 15.3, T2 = 15.1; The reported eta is 0.20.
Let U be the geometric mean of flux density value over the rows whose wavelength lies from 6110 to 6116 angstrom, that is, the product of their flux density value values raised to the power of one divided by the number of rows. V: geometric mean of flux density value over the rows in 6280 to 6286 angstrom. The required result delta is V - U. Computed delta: -0.8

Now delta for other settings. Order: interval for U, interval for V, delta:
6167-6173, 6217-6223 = -0.8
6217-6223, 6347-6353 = 1.9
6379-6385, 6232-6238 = -0.4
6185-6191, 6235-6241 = -0.1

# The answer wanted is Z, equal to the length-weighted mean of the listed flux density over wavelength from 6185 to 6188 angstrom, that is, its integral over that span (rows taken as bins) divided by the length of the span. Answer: 14.4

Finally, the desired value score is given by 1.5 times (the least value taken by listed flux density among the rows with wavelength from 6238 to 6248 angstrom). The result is 17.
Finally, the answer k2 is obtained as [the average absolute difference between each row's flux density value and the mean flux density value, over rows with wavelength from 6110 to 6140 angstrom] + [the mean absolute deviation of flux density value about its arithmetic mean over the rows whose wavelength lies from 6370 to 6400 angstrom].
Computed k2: 1.58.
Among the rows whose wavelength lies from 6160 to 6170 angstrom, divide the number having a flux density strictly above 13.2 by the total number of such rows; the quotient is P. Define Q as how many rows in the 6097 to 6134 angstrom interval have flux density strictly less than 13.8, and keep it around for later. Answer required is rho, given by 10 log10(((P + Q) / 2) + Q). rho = 12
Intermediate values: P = 0.429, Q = 10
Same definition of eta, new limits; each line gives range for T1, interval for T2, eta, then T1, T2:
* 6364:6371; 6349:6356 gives 0.00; 14.3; 14.3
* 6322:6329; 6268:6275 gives 0.20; 13.9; 14.1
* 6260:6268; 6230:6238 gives 0.30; 14.3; 14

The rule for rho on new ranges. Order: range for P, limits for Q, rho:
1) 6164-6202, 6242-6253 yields 10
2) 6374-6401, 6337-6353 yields 9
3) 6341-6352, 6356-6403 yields 14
